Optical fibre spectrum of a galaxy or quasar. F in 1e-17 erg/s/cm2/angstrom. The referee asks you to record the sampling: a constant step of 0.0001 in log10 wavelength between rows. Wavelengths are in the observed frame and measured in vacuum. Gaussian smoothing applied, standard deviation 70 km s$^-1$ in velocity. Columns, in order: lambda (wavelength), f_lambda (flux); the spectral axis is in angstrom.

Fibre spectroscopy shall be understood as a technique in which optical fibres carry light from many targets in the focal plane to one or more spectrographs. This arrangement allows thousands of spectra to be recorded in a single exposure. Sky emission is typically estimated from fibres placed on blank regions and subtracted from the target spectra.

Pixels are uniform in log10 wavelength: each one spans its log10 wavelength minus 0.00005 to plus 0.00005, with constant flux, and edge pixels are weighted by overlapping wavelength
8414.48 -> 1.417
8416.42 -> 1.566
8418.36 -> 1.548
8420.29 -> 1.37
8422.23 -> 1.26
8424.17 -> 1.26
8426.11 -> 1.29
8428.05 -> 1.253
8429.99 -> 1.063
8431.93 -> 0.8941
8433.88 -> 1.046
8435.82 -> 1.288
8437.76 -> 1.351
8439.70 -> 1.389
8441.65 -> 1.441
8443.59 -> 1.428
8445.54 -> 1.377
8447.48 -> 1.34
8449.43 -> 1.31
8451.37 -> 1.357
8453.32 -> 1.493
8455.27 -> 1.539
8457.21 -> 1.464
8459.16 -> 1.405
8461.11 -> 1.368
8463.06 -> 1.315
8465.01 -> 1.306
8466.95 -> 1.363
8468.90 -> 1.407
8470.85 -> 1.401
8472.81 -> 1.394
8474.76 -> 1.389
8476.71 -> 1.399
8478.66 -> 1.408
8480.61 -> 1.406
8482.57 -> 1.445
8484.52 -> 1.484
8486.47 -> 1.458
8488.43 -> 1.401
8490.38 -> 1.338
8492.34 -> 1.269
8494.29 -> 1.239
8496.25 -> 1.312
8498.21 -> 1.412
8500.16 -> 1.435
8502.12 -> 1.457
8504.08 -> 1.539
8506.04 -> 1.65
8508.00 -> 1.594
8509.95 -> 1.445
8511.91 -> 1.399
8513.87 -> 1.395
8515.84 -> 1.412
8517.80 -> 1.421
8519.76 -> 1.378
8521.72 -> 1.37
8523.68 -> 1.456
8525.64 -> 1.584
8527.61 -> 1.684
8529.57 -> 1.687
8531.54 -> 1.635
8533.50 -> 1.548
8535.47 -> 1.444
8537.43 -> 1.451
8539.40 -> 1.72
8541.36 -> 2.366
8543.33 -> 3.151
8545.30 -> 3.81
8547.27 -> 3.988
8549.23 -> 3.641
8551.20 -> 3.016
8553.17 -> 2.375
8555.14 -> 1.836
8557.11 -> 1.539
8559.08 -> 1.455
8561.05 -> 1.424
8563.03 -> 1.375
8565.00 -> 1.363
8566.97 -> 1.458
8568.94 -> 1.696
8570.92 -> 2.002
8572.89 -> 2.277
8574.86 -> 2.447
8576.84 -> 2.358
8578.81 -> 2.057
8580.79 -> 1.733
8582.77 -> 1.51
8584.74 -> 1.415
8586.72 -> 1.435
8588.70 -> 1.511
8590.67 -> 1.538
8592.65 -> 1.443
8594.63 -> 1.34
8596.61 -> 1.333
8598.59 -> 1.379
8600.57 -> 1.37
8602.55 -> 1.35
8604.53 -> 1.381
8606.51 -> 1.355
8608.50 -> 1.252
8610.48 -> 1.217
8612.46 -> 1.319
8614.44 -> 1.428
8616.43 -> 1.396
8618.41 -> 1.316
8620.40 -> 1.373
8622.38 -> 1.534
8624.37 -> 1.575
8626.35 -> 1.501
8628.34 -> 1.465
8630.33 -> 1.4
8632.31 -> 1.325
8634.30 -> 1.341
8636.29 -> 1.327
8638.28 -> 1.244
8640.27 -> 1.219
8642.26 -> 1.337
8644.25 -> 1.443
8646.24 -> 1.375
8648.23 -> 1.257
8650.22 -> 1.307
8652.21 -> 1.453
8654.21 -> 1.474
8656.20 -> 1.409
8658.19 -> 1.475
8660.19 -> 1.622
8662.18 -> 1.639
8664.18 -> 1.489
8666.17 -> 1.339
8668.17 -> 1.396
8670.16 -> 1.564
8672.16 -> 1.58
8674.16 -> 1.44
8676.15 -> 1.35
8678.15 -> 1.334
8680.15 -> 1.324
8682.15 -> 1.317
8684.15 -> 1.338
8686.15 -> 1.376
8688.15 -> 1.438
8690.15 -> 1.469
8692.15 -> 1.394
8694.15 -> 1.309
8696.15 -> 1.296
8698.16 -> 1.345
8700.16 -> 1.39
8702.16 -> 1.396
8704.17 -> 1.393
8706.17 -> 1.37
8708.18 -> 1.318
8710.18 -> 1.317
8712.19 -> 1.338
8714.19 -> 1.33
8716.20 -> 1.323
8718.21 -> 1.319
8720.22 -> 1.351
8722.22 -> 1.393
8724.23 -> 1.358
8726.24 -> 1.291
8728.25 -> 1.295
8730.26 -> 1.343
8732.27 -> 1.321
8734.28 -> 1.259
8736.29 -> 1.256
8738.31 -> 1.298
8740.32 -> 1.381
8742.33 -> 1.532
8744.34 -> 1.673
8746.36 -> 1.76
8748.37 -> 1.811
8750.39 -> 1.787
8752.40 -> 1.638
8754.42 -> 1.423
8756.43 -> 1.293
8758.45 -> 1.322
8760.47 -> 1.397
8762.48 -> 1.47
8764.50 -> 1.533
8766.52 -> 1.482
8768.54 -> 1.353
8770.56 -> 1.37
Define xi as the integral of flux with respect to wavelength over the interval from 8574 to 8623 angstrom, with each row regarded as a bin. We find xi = 73.9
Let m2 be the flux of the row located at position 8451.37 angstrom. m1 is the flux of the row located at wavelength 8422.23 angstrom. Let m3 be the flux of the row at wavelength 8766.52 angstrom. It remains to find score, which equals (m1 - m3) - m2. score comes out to -1.58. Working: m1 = 1.26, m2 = 1.357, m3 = 1.482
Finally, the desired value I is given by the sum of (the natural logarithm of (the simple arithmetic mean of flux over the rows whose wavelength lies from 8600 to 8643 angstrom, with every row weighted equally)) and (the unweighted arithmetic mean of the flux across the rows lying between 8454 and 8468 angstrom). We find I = 1.7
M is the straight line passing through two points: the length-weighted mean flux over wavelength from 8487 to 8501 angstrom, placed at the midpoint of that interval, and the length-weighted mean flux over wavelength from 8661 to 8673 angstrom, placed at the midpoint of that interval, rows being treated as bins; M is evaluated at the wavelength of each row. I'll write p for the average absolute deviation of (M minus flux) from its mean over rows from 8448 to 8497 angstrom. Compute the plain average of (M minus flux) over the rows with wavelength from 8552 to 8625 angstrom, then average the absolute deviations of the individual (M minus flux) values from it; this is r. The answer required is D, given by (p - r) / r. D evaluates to -0.8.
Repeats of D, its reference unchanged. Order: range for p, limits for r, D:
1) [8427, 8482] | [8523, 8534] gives 0.2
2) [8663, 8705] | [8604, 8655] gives -0.2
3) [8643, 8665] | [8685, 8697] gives 0.5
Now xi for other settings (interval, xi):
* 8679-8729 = 67.6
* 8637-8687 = 70.2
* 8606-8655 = 67.1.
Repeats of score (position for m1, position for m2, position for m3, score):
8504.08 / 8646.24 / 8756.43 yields -1.13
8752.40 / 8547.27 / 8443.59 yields -3.78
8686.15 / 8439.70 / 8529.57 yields -1.70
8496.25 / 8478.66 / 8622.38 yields -1.63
